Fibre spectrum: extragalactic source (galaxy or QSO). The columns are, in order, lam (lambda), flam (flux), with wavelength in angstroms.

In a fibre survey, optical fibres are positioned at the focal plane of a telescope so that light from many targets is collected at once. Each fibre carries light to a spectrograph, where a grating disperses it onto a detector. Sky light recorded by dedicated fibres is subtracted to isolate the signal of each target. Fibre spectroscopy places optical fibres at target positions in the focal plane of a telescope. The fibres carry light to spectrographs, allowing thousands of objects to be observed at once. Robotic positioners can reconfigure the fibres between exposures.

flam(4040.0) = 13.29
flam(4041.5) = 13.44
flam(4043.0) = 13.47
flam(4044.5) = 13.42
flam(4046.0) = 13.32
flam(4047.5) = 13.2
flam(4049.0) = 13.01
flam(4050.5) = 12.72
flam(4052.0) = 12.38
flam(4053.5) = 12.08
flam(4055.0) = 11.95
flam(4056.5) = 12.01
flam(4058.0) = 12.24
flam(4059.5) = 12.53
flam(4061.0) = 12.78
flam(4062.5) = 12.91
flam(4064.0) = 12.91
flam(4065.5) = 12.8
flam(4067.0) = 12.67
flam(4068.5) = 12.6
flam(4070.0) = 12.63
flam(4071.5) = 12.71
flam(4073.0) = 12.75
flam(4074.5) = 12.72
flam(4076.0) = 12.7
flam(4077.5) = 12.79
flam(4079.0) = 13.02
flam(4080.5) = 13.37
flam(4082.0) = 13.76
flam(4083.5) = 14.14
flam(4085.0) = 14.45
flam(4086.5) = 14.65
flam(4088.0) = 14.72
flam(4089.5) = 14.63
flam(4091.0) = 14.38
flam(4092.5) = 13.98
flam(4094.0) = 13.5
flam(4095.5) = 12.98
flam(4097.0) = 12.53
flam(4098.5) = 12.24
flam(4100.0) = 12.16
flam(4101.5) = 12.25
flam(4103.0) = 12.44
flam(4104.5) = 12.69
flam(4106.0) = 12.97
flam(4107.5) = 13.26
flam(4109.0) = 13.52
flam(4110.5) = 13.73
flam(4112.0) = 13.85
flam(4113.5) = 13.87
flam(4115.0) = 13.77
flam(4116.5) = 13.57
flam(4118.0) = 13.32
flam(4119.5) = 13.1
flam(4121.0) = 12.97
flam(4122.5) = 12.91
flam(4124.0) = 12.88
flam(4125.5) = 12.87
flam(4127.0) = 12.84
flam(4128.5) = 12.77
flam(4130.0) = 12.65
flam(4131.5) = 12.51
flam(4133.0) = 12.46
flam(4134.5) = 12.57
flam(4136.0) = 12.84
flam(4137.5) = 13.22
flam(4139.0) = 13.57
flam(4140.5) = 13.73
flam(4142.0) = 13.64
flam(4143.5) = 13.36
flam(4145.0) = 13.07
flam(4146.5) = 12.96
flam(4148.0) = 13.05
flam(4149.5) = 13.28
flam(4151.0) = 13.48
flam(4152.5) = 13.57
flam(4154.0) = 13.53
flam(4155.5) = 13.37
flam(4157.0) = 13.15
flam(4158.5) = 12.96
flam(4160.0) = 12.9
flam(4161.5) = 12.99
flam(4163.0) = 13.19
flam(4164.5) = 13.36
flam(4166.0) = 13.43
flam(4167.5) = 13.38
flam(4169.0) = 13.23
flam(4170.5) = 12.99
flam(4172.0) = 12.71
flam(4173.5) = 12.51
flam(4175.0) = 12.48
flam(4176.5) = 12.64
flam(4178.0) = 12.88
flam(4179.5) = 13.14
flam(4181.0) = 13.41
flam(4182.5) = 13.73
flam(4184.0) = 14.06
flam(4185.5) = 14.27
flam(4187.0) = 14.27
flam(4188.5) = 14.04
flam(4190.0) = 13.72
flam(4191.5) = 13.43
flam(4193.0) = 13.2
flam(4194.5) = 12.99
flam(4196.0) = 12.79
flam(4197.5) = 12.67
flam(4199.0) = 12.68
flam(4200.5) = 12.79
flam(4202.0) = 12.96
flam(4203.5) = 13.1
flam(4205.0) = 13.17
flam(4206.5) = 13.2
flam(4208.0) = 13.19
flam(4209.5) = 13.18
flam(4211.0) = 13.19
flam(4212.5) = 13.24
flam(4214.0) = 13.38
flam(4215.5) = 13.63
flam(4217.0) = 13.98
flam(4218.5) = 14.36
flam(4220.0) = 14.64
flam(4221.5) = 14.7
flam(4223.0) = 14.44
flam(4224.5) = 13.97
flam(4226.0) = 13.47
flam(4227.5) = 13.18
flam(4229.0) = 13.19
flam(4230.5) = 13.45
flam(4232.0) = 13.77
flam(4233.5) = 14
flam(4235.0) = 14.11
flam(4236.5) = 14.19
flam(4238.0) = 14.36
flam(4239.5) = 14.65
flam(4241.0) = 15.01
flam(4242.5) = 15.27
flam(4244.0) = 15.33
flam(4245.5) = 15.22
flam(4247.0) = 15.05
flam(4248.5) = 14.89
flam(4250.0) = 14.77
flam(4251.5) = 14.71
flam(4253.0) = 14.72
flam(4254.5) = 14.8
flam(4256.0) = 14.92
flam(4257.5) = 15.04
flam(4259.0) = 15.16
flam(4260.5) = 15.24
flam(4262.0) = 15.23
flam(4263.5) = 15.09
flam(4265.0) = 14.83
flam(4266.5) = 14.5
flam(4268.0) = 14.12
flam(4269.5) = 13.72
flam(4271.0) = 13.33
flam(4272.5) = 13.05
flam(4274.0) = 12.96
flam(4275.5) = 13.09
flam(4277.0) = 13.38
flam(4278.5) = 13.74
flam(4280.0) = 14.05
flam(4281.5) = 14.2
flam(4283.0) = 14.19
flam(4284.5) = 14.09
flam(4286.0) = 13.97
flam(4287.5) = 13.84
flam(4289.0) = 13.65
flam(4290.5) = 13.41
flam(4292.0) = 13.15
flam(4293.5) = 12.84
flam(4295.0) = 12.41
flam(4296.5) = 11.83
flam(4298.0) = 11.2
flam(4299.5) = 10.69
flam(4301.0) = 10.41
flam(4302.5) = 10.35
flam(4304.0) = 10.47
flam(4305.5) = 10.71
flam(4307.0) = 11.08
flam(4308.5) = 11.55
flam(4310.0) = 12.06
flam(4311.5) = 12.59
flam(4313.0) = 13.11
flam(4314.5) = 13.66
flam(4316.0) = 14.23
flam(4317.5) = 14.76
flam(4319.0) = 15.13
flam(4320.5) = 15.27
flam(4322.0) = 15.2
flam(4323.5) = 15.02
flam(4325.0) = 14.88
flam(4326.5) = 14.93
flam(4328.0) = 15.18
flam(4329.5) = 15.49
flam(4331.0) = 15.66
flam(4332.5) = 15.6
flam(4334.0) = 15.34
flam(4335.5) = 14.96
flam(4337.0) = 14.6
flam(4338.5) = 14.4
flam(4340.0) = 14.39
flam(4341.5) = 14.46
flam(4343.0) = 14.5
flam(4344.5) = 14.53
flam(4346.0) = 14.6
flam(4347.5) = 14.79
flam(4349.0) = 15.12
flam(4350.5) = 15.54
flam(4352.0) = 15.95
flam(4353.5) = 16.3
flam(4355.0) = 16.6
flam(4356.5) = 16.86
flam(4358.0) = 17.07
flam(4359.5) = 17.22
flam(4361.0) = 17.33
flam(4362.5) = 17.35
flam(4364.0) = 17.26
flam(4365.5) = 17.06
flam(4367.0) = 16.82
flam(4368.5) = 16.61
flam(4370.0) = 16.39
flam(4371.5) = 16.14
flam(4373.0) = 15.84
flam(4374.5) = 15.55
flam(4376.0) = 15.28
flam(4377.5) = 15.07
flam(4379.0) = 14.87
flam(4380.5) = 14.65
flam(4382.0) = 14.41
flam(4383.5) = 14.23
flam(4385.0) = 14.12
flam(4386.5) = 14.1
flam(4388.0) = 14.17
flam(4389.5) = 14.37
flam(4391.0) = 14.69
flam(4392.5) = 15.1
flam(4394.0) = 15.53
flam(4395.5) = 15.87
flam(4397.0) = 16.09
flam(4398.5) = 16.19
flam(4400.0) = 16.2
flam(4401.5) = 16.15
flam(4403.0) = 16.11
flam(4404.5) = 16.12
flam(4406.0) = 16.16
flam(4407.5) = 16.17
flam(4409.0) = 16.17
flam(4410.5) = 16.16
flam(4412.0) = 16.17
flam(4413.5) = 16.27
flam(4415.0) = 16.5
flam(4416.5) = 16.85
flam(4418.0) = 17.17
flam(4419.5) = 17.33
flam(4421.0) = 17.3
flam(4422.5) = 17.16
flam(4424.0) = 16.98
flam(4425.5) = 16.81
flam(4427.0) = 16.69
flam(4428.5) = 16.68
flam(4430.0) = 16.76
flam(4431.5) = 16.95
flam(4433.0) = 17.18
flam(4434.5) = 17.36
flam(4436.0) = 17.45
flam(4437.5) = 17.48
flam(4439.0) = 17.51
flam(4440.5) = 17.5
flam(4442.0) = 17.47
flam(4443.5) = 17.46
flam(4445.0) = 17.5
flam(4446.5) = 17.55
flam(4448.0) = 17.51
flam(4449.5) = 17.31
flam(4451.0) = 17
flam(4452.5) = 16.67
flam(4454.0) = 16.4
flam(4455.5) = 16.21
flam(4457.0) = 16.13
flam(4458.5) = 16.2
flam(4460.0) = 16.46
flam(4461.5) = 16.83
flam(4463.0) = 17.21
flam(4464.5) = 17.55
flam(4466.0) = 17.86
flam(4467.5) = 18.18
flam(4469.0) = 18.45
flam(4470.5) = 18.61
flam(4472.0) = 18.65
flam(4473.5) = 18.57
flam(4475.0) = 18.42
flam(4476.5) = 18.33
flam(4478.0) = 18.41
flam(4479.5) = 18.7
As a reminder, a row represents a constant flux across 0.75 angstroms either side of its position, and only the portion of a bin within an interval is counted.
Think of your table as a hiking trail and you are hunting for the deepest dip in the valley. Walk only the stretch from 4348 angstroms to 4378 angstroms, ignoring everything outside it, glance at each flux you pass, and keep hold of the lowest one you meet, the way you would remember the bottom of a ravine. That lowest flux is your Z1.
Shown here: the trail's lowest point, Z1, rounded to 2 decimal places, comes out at 15.07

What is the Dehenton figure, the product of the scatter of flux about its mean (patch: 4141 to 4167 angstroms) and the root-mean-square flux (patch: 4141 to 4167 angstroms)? 3.1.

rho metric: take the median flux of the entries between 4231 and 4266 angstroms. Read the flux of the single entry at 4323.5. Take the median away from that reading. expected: 0.1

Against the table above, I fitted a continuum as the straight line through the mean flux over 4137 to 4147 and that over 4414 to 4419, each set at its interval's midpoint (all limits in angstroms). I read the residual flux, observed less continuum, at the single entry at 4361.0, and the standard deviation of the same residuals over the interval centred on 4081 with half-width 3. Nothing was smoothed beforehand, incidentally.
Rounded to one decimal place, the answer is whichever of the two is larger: 1.2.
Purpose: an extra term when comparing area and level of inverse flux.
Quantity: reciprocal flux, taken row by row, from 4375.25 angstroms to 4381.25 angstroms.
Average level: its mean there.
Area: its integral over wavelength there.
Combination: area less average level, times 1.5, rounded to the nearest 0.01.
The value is 0.50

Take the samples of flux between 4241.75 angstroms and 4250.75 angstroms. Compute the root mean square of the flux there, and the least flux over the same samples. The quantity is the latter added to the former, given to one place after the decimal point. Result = 29.9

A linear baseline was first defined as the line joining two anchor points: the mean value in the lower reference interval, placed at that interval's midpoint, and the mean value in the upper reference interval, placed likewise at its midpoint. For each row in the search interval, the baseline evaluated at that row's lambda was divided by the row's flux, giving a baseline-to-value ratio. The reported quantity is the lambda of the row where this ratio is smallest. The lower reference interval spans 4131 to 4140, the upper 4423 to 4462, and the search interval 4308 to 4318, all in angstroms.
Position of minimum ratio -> 4317.5 angstroms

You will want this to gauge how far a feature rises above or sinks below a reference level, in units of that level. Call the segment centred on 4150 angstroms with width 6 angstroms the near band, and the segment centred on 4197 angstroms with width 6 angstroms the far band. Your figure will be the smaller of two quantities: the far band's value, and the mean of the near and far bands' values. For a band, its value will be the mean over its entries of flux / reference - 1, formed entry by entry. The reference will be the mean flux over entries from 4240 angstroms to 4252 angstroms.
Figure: -0.15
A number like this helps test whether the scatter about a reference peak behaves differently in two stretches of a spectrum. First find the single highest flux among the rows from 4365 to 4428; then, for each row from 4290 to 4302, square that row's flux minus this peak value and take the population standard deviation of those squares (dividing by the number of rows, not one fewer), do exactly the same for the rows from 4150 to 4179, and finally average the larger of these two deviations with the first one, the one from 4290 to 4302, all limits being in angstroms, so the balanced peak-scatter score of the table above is 11.6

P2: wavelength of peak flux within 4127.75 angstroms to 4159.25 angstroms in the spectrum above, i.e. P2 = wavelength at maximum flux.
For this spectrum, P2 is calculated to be 4140.5 angstroms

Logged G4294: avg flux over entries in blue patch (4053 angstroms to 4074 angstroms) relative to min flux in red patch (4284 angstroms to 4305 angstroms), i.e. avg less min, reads 2.2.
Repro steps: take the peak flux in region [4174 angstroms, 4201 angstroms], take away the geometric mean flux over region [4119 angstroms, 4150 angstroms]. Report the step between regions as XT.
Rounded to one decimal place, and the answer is 1.3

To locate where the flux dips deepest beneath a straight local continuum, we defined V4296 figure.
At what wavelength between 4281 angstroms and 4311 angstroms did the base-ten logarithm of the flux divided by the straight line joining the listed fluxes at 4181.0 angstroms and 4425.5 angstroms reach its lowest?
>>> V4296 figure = 4302.5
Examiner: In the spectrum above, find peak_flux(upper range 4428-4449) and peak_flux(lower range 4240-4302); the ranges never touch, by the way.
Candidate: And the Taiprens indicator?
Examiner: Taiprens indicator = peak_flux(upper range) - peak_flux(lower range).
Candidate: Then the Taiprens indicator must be 2.2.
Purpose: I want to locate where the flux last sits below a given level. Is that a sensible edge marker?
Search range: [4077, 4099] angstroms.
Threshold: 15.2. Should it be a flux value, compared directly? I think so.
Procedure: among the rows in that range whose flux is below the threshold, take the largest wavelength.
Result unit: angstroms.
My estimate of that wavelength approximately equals 4098.5 angstroms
